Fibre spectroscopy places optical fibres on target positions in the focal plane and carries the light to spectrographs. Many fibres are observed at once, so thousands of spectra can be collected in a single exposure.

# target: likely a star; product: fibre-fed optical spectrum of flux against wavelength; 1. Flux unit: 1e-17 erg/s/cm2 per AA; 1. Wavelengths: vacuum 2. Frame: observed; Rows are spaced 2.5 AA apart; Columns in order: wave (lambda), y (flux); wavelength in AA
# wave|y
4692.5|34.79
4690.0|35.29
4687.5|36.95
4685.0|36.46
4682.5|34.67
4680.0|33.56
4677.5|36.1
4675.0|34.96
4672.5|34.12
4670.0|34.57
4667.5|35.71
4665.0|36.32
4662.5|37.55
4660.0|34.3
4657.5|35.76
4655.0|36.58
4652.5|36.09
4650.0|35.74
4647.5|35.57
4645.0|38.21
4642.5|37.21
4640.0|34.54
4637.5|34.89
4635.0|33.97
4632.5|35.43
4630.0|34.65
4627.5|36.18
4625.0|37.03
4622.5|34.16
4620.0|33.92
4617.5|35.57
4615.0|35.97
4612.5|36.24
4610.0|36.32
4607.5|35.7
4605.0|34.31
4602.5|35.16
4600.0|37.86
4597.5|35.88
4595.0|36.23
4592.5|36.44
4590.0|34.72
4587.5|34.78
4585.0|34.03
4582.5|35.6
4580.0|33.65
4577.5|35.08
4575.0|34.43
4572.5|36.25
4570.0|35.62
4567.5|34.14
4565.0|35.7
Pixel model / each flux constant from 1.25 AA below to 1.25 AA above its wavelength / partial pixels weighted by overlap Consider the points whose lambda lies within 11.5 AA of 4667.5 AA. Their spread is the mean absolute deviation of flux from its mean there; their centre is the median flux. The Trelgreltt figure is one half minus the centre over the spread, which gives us -39.7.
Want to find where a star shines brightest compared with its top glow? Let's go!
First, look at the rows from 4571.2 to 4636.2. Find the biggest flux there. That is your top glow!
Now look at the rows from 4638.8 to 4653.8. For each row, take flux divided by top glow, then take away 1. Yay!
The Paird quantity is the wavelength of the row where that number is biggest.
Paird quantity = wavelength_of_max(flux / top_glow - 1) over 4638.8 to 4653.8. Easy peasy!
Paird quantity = 4645.0 AA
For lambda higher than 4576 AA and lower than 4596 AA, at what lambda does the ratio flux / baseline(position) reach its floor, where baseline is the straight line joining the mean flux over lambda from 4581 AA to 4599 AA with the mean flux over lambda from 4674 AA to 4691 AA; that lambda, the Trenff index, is 4580.0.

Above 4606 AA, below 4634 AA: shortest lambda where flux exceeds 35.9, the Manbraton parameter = 4610.0 AA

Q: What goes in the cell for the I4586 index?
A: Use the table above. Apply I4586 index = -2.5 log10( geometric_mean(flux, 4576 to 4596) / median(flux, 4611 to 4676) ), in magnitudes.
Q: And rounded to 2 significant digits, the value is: 0.018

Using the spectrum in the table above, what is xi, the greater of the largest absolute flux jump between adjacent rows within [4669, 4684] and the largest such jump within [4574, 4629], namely 2.9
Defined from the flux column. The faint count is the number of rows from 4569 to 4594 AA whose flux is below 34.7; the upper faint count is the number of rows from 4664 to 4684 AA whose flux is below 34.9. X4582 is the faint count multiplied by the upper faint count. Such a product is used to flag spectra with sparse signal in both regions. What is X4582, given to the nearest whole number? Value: 12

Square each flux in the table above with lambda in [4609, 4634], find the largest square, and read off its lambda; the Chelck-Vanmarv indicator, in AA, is 4625.0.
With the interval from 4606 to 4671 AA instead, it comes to 4645.0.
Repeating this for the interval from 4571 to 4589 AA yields 4572.5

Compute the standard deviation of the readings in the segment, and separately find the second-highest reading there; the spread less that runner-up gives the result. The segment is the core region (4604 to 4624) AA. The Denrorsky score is -35.3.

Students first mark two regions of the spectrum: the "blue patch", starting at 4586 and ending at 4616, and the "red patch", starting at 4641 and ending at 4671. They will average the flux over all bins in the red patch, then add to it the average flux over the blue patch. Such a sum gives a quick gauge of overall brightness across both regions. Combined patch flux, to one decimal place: 71.9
